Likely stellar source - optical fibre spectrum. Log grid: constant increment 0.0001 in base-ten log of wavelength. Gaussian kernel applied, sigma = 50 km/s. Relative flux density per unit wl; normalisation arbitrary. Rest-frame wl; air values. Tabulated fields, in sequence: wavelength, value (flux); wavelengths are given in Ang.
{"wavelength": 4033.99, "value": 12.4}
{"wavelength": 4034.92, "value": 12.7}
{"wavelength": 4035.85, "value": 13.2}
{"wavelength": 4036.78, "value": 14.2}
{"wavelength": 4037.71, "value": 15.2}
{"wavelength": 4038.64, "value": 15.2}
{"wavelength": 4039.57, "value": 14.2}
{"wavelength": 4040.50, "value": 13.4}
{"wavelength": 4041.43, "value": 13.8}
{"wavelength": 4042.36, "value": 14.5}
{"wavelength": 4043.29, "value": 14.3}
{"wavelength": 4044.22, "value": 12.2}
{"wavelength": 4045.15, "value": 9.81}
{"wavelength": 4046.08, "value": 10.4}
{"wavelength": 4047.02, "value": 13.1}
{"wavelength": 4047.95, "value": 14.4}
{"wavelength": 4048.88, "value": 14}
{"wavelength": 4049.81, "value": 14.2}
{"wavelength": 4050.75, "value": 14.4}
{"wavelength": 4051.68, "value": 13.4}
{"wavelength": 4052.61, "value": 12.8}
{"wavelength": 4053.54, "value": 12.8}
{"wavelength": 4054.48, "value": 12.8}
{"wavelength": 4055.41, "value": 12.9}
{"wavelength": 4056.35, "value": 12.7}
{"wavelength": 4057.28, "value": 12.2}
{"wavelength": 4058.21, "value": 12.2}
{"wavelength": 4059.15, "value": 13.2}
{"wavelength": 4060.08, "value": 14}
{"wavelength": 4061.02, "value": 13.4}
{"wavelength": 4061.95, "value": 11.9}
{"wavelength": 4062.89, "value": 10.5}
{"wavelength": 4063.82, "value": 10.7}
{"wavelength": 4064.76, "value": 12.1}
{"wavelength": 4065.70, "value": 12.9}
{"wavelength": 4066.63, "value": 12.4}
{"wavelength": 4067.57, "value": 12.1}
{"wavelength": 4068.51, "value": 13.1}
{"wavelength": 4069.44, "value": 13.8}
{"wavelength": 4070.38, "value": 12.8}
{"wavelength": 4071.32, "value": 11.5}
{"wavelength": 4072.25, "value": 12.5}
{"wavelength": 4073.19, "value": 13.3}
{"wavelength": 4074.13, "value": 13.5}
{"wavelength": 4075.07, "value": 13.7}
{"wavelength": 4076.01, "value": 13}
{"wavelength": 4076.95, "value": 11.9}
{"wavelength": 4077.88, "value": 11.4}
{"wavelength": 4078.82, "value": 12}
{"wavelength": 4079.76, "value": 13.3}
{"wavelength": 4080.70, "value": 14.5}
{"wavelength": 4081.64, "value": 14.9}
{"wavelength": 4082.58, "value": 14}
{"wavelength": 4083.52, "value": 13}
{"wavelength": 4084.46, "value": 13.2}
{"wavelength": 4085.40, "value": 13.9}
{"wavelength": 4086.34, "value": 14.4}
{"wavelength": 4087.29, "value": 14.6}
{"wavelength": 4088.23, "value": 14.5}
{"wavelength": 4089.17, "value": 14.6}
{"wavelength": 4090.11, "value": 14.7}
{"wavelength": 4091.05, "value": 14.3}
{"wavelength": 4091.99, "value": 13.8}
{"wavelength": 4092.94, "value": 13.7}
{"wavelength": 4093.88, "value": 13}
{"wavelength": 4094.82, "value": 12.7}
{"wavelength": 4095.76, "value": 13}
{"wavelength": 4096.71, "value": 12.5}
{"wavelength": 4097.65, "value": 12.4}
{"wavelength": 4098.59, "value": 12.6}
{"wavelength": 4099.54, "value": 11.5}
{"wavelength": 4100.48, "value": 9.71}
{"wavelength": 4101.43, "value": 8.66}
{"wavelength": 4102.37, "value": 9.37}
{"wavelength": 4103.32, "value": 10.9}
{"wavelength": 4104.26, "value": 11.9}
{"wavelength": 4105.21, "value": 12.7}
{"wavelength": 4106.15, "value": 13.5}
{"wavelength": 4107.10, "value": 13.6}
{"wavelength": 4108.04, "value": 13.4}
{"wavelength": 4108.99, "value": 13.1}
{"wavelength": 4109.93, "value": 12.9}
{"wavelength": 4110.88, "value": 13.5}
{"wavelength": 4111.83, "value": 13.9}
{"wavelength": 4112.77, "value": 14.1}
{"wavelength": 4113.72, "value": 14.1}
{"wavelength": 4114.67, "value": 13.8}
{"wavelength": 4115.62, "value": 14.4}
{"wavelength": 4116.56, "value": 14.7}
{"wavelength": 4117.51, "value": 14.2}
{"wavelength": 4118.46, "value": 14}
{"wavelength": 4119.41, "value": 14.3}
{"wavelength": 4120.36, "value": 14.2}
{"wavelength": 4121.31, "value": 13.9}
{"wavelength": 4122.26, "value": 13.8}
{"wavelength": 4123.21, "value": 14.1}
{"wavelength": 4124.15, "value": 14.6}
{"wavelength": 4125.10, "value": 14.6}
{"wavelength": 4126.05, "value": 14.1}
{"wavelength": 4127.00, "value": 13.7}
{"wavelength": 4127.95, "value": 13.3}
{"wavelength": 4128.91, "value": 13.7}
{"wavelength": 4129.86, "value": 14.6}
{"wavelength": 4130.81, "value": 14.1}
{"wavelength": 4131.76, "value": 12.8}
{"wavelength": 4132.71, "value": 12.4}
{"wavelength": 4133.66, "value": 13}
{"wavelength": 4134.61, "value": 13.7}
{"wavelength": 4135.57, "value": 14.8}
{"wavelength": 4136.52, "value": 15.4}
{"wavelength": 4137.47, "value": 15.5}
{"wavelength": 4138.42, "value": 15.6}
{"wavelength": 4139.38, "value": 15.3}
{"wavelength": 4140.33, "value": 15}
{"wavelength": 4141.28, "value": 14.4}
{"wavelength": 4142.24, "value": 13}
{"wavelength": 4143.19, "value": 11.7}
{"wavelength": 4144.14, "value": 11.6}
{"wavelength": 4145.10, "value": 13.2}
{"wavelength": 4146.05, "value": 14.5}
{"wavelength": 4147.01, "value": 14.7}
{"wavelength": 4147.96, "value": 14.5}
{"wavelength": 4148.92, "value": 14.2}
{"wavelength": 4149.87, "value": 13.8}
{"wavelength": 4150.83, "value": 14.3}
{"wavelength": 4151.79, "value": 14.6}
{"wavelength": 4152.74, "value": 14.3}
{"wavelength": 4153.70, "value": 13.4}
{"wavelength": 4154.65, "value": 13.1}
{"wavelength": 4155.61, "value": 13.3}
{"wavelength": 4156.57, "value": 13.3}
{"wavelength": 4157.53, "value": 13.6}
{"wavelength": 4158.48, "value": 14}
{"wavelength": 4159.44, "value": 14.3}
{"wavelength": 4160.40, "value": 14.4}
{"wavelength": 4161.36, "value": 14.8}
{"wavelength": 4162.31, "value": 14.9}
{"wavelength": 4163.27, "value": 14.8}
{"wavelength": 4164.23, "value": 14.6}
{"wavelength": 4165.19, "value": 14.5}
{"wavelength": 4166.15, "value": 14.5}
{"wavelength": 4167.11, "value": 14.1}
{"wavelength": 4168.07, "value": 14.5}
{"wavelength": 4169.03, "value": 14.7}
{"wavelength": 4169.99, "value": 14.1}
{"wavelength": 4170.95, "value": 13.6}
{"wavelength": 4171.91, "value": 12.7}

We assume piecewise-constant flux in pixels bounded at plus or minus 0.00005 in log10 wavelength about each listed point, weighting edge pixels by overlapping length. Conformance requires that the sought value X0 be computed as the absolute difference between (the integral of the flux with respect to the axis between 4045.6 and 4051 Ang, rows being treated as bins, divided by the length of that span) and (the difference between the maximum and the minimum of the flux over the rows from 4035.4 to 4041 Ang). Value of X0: 11.3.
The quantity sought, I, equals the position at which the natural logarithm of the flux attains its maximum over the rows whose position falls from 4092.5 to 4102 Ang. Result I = 4092.94 Ang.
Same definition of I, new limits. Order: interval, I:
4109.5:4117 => 4116.56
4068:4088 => 4081.64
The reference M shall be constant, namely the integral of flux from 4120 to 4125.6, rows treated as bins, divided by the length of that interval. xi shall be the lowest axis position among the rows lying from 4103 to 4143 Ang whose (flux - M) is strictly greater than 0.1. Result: 4115.62 Ang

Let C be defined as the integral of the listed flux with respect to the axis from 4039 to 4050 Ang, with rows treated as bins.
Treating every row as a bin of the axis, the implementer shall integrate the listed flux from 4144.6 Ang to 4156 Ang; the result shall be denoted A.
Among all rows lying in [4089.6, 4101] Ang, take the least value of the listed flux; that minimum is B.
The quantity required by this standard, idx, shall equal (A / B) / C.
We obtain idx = 0.113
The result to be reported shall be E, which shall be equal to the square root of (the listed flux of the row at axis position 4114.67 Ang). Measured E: 3.71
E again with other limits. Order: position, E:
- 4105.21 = 3.56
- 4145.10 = 3.63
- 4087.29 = 3.82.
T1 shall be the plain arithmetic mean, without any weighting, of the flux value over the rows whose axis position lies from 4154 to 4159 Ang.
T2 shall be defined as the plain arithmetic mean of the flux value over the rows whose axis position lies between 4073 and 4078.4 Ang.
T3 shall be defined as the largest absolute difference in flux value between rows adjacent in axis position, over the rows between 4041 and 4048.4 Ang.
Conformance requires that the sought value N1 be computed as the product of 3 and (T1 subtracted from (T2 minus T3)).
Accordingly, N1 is -10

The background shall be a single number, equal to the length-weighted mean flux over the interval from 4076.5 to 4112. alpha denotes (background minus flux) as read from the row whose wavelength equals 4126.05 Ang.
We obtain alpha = -1.2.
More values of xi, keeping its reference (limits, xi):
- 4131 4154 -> 4135.57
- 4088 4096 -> 4088.23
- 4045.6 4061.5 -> 4047.95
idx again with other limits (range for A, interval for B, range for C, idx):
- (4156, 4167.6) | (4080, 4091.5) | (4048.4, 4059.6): 0.087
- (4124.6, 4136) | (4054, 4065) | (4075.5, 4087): 0.097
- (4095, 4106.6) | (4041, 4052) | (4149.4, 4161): 0.085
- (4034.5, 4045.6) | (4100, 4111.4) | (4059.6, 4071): 0.122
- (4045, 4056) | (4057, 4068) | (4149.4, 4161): 0.085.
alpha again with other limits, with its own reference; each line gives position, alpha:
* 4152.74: -1.4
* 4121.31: -1.0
